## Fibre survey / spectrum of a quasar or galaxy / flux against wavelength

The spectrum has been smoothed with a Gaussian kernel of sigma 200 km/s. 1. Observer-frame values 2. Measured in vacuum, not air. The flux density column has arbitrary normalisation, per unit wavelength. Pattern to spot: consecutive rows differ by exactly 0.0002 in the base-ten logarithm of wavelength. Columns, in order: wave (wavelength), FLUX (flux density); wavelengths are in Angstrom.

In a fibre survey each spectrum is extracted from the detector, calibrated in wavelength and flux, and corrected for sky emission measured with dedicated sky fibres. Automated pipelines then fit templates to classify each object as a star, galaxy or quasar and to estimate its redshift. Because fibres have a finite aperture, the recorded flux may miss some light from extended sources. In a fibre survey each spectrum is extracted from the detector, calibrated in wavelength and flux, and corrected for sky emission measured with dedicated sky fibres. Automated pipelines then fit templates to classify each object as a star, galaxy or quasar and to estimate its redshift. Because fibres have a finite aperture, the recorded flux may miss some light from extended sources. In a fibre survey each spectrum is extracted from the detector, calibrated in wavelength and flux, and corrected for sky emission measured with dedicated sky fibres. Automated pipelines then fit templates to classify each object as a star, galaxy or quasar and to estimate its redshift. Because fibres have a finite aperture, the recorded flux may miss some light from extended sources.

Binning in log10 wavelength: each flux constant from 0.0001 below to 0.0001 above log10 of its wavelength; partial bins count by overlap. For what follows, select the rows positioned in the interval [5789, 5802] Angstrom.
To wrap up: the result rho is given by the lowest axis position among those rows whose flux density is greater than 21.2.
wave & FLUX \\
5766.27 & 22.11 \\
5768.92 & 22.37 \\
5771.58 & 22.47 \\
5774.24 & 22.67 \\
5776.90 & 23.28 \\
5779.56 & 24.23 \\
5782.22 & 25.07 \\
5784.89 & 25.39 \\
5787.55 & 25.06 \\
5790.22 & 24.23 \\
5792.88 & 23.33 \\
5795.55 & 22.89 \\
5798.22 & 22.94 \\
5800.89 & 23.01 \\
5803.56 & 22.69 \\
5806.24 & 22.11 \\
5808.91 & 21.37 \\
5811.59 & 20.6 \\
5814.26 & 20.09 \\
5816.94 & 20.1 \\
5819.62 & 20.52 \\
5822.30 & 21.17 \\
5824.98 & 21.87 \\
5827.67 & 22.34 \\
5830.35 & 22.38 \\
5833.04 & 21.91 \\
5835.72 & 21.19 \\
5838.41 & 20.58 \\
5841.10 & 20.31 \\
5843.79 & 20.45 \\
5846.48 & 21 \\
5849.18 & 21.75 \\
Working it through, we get 5790.22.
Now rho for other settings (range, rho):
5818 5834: 5824.98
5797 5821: 5798.22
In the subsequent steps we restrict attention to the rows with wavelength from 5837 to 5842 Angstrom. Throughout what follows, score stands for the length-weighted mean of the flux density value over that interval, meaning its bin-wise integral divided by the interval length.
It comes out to 20.5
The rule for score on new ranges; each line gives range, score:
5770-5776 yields 22.6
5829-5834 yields 22.2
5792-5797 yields 23.1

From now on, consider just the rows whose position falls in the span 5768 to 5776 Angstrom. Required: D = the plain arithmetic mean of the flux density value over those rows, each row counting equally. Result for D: 22.5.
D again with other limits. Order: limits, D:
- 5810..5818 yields 20.3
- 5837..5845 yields 20.4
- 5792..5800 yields 23.1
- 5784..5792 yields 24.9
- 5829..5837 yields 21.8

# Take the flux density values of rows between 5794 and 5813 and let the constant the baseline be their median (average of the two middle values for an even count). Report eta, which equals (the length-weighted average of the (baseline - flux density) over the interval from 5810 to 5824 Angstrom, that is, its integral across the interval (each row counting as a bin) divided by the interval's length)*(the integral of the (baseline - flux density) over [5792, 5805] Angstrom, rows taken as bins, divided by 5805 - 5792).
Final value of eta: -0.6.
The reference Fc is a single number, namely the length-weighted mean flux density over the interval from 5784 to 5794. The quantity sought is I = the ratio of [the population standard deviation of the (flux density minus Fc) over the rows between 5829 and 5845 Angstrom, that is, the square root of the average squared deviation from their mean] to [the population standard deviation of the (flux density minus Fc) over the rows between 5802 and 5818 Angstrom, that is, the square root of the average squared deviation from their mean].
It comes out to 0.8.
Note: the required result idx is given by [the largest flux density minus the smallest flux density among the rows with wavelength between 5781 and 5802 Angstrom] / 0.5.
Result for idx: 5.0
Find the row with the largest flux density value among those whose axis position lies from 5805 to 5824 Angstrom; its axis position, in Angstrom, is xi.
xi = 5806.24 Angstrom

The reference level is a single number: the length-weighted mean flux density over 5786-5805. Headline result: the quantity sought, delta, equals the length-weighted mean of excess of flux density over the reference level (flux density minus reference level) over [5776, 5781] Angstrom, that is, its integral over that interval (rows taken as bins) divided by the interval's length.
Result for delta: 0.4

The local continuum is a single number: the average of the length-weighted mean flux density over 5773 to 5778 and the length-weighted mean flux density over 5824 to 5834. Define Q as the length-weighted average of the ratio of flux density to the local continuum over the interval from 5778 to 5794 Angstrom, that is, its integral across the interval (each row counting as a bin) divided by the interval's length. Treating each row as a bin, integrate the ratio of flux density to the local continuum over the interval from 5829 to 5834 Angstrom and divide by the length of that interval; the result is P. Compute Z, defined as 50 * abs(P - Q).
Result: 5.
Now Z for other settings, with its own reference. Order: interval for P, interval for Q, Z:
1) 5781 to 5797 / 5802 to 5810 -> 5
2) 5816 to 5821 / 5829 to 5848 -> 2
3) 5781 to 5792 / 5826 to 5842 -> 8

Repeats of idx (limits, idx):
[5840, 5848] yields 1.4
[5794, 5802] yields 0.2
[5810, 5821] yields 1.0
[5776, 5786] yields 4.2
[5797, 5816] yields 5.8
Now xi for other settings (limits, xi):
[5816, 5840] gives 5830.35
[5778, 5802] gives 5784.89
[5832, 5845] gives 5833.04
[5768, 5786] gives 5784.89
